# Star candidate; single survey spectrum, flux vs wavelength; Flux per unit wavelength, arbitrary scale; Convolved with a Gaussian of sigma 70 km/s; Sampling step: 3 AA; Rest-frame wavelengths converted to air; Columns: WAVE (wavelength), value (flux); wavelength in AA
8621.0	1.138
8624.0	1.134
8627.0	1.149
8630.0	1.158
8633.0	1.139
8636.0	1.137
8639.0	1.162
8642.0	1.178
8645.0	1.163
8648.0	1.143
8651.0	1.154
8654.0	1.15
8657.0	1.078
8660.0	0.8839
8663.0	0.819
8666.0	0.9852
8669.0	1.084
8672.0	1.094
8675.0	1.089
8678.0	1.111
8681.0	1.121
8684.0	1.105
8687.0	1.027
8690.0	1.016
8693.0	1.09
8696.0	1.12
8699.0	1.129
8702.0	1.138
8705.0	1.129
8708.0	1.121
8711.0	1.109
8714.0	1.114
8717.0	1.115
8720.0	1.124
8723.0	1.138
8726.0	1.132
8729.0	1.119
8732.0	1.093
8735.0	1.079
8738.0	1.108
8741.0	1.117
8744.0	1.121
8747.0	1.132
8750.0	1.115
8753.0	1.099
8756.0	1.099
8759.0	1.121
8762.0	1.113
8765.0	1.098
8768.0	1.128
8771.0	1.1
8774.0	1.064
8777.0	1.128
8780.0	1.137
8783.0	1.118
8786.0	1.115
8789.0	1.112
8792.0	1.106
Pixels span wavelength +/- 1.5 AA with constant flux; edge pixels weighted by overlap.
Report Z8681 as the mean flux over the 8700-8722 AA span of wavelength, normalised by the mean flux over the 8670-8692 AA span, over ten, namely 0.104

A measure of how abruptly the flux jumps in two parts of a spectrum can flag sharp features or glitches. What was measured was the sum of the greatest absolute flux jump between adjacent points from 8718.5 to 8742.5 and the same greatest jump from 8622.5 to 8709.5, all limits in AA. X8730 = 0.22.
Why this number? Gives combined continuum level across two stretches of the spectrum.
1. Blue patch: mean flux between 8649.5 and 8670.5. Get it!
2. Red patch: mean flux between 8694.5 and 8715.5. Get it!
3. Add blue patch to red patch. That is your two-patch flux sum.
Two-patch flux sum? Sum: 2.14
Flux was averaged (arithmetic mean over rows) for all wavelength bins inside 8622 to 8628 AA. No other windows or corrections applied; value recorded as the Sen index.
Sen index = 1.14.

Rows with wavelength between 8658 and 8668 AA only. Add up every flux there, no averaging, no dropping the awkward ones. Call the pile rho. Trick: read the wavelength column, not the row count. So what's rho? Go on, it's 2.7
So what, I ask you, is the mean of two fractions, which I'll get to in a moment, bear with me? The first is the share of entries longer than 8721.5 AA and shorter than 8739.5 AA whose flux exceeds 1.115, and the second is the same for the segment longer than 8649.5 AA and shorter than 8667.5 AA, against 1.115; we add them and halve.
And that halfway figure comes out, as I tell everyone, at 0.42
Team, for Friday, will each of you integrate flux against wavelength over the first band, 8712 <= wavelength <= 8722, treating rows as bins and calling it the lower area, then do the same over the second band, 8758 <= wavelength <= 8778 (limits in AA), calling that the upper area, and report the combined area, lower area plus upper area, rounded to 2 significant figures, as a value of 33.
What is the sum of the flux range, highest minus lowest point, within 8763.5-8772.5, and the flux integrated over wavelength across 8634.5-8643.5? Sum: 10.5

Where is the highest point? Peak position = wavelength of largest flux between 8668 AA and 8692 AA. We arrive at 8681.0 AA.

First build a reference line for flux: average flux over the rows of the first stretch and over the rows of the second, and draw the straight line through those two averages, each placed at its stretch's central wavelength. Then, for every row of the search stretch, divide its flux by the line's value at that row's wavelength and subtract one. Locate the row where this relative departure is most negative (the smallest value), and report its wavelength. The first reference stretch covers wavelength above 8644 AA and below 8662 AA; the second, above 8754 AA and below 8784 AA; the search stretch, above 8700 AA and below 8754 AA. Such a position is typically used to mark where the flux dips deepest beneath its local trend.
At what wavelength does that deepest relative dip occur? 8735.0 AA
